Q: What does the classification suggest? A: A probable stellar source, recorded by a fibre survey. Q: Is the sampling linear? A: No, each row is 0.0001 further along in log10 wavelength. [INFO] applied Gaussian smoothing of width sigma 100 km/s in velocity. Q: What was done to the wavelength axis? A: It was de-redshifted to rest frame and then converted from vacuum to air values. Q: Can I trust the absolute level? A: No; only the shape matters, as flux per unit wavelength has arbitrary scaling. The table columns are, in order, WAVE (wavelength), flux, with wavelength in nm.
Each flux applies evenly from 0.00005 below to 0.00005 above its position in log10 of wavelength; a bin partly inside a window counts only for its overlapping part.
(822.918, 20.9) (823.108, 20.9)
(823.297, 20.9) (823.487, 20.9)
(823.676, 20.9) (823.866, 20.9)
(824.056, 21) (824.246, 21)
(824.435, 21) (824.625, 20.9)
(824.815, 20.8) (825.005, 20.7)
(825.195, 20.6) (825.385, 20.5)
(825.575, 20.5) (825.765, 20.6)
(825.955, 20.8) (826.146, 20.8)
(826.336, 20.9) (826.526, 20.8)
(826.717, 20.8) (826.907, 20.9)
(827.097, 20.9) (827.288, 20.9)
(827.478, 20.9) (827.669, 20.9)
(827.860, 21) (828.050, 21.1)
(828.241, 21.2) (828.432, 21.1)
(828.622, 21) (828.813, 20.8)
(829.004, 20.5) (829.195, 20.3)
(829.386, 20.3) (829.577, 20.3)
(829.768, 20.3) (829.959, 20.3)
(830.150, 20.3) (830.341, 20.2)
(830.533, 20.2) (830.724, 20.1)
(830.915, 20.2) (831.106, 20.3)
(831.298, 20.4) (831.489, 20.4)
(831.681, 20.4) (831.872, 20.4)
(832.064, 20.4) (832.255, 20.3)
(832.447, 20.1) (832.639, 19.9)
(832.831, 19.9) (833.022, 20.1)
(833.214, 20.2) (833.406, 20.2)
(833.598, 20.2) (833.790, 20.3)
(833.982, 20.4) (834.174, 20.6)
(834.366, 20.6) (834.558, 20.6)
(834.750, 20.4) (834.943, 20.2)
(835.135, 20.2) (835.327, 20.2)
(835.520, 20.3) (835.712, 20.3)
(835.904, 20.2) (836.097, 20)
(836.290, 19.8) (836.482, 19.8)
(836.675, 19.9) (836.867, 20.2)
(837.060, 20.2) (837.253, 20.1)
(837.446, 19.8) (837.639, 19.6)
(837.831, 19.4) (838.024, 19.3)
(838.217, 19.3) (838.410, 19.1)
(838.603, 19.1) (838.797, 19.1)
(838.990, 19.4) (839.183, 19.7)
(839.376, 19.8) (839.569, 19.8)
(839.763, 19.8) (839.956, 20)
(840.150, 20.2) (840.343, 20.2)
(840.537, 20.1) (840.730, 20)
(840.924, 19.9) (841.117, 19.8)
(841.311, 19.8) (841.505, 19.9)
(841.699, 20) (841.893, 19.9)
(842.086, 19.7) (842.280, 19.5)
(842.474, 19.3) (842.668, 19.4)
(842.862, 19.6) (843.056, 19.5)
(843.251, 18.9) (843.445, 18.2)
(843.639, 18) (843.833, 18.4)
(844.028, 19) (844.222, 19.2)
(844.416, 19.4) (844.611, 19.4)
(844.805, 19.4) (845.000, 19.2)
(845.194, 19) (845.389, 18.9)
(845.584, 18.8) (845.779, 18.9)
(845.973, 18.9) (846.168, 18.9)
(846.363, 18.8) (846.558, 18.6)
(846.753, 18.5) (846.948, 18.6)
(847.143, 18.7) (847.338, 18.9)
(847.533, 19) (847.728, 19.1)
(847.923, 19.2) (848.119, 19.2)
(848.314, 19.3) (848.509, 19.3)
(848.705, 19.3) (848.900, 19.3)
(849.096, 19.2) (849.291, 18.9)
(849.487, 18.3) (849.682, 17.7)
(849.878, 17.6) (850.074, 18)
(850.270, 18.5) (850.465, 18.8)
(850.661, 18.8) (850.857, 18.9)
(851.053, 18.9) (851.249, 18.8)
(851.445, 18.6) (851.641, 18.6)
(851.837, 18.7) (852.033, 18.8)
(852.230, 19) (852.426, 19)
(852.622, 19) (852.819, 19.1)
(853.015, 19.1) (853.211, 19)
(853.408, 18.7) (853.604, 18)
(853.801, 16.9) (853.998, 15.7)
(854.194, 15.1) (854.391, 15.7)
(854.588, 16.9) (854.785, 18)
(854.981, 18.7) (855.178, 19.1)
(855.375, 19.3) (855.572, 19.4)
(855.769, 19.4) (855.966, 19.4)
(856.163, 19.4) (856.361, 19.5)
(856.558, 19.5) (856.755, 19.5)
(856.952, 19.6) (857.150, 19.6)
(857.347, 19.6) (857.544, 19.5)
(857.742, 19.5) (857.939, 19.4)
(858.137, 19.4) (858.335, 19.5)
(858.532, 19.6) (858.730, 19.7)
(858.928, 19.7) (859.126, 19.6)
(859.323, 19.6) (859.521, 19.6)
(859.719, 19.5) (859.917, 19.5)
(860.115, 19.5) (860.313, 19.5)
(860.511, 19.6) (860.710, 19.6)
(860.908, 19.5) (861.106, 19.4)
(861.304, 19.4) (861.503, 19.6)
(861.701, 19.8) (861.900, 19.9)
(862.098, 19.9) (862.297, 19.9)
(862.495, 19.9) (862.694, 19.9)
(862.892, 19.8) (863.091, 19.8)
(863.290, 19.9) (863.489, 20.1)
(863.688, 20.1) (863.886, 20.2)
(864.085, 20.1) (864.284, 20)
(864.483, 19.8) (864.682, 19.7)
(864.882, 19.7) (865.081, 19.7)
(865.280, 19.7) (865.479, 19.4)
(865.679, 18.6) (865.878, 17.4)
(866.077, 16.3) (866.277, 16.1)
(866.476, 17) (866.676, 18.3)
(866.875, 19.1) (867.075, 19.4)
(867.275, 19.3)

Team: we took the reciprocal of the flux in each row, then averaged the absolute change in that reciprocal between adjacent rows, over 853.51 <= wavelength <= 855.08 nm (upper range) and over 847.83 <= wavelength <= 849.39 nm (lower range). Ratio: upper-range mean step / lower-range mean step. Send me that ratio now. 17.1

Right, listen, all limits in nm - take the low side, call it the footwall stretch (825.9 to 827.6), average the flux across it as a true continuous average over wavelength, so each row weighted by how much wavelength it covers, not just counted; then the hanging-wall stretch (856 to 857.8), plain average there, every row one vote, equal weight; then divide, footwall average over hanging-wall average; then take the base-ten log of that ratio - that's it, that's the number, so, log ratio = 0.029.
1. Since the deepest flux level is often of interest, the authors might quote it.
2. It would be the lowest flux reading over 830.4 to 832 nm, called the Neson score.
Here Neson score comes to 20.1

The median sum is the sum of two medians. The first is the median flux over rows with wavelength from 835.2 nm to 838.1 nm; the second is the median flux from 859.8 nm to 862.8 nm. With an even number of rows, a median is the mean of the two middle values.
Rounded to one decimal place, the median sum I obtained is 39.6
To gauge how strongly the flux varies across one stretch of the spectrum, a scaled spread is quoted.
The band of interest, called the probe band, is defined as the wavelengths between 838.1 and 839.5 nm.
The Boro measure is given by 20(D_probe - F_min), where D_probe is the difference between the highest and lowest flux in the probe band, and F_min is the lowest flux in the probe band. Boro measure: -368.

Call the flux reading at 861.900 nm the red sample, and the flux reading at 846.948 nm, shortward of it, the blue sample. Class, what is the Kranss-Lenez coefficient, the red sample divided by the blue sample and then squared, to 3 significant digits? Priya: 1.14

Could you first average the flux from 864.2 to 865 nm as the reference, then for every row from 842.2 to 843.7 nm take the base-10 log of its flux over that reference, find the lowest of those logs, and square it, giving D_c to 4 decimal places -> 0.0017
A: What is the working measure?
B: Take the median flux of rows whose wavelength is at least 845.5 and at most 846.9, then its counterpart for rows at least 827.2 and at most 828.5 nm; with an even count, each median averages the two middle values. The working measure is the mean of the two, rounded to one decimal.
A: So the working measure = 19.9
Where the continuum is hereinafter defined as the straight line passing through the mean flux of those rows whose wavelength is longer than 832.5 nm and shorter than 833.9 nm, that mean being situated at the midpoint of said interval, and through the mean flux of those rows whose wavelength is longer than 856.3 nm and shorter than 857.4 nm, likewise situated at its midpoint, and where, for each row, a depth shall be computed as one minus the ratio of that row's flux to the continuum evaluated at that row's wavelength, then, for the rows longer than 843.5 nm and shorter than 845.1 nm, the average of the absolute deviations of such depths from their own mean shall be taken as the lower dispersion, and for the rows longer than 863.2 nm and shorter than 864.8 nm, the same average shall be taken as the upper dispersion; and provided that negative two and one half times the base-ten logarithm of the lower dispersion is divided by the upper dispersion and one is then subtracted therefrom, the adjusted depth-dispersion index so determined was 593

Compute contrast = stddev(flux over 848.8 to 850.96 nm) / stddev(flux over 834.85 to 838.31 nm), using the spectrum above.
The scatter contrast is 1.7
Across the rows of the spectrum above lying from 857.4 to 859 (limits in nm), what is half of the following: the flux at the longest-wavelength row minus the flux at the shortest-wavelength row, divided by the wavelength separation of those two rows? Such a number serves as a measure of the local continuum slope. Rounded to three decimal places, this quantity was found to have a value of 0.072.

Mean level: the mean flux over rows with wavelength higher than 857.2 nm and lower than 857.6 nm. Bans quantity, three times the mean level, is 59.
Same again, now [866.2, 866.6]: 50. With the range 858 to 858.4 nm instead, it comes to 58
